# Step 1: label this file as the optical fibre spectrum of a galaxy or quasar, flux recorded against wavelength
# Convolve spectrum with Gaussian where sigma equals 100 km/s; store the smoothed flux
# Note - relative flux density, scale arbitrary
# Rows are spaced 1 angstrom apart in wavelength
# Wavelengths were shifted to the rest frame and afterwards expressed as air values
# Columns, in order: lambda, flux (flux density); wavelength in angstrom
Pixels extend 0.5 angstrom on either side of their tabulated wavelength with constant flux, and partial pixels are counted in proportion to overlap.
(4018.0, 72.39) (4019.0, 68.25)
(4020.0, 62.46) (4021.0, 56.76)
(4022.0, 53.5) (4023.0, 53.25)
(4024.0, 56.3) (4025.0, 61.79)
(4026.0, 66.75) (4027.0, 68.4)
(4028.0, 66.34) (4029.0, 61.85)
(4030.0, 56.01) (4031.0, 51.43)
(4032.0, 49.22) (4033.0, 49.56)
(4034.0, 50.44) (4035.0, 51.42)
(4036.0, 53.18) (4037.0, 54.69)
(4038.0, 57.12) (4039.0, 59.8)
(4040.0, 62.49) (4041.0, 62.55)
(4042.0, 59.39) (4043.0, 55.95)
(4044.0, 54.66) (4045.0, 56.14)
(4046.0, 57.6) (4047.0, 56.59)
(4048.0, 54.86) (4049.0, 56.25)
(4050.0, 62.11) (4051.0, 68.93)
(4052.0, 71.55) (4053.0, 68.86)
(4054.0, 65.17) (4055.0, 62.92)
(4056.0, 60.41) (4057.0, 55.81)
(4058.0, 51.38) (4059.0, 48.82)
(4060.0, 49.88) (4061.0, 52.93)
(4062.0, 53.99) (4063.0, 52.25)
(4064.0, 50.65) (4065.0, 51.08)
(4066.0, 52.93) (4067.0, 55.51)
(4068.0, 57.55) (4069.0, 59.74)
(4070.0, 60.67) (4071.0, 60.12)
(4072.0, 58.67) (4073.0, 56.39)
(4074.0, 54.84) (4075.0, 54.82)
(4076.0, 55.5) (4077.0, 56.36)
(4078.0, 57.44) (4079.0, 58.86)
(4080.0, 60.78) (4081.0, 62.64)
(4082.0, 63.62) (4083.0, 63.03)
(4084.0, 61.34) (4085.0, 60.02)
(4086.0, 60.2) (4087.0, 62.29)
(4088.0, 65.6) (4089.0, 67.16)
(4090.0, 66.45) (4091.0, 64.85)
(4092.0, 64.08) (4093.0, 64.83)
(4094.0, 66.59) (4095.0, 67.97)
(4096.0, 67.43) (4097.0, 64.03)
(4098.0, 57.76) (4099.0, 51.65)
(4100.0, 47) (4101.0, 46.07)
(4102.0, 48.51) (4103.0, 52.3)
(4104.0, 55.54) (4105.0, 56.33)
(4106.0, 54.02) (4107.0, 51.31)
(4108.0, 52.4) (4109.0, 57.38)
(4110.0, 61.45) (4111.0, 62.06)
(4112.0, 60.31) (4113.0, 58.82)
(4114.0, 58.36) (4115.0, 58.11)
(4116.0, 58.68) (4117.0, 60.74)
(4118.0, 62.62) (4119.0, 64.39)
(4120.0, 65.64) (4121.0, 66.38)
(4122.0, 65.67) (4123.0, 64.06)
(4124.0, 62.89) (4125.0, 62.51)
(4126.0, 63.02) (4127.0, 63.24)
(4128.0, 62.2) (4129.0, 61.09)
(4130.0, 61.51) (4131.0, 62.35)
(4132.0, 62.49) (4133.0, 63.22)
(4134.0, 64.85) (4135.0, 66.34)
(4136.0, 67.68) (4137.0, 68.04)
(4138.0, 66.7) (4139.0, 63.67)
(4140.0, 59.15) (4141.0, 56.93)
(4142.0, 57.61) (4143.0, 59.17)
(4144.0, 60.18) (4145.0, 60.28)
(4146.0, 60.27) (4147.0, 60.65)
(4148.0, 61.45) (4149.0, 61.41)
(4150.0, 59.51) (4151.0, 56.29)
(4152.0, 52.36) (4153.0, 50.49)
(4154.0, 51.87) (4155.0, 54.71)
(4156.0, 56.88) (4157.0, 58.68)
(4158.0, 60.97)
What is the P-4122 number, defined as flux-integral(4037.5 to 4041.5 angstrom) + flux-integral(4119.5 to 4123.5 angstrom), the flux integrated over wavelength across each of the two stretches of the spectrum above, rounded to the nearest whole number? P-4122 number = 504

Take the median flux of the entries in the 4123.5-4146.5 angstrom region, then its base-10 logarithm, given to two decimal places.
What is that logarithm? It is 1.80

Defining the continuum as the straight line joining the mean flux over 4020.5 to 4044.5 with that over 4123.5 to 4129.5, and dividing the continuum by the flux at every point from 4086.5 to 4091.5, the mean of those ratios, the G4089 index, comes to 0.93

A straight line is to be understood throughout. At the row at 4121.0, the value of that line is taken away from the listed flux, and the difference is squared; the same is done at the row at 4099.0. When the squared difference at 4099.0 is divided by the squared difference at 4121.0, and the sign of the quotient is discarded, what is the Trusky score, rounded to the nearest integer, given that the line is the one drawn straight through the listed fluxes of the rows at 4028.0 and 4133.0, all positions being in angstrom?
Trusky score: 20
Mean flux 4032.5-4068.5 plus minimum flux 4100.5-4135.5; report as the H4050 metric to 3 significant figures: 103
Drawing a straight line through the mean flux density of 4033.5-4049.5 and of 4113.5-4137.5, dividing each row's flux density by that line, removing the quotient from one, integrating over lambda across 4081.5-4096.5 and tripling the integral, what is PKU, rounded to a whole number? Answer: -3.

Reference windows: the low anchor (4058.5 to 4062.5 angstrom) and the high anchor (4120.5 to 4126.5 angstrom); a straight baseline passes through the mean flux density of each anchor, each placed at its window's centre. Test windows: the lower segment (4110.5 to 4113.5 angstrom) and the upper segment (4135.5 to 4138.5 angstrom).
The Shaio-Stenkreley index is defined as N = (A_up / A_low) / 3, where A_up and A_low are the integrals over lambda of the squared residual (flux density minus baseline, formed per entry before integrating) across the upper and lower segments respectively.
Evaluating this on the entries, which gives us 0.1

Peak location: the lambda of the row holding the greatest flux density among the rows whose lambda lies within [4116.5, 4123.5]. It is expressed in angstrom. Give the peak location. 4121.0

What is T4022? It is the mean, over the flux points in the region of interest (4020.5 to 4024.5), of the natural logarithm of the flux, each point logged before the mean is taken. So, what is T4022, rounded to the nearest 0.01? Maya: 4.01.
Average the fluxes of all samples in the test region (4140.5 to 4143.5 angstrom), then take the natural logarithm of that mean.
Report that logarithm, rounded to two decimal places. 4.06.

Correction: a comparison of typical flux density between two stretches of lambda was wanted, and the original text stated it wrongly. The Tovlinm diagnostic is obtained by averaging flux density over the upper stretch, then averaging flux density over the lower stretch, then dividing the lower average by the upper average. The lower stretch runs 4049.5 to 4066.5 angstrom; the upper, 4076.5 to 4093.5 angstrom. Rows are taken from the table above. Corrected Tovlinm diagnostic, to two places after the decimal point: 0.92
